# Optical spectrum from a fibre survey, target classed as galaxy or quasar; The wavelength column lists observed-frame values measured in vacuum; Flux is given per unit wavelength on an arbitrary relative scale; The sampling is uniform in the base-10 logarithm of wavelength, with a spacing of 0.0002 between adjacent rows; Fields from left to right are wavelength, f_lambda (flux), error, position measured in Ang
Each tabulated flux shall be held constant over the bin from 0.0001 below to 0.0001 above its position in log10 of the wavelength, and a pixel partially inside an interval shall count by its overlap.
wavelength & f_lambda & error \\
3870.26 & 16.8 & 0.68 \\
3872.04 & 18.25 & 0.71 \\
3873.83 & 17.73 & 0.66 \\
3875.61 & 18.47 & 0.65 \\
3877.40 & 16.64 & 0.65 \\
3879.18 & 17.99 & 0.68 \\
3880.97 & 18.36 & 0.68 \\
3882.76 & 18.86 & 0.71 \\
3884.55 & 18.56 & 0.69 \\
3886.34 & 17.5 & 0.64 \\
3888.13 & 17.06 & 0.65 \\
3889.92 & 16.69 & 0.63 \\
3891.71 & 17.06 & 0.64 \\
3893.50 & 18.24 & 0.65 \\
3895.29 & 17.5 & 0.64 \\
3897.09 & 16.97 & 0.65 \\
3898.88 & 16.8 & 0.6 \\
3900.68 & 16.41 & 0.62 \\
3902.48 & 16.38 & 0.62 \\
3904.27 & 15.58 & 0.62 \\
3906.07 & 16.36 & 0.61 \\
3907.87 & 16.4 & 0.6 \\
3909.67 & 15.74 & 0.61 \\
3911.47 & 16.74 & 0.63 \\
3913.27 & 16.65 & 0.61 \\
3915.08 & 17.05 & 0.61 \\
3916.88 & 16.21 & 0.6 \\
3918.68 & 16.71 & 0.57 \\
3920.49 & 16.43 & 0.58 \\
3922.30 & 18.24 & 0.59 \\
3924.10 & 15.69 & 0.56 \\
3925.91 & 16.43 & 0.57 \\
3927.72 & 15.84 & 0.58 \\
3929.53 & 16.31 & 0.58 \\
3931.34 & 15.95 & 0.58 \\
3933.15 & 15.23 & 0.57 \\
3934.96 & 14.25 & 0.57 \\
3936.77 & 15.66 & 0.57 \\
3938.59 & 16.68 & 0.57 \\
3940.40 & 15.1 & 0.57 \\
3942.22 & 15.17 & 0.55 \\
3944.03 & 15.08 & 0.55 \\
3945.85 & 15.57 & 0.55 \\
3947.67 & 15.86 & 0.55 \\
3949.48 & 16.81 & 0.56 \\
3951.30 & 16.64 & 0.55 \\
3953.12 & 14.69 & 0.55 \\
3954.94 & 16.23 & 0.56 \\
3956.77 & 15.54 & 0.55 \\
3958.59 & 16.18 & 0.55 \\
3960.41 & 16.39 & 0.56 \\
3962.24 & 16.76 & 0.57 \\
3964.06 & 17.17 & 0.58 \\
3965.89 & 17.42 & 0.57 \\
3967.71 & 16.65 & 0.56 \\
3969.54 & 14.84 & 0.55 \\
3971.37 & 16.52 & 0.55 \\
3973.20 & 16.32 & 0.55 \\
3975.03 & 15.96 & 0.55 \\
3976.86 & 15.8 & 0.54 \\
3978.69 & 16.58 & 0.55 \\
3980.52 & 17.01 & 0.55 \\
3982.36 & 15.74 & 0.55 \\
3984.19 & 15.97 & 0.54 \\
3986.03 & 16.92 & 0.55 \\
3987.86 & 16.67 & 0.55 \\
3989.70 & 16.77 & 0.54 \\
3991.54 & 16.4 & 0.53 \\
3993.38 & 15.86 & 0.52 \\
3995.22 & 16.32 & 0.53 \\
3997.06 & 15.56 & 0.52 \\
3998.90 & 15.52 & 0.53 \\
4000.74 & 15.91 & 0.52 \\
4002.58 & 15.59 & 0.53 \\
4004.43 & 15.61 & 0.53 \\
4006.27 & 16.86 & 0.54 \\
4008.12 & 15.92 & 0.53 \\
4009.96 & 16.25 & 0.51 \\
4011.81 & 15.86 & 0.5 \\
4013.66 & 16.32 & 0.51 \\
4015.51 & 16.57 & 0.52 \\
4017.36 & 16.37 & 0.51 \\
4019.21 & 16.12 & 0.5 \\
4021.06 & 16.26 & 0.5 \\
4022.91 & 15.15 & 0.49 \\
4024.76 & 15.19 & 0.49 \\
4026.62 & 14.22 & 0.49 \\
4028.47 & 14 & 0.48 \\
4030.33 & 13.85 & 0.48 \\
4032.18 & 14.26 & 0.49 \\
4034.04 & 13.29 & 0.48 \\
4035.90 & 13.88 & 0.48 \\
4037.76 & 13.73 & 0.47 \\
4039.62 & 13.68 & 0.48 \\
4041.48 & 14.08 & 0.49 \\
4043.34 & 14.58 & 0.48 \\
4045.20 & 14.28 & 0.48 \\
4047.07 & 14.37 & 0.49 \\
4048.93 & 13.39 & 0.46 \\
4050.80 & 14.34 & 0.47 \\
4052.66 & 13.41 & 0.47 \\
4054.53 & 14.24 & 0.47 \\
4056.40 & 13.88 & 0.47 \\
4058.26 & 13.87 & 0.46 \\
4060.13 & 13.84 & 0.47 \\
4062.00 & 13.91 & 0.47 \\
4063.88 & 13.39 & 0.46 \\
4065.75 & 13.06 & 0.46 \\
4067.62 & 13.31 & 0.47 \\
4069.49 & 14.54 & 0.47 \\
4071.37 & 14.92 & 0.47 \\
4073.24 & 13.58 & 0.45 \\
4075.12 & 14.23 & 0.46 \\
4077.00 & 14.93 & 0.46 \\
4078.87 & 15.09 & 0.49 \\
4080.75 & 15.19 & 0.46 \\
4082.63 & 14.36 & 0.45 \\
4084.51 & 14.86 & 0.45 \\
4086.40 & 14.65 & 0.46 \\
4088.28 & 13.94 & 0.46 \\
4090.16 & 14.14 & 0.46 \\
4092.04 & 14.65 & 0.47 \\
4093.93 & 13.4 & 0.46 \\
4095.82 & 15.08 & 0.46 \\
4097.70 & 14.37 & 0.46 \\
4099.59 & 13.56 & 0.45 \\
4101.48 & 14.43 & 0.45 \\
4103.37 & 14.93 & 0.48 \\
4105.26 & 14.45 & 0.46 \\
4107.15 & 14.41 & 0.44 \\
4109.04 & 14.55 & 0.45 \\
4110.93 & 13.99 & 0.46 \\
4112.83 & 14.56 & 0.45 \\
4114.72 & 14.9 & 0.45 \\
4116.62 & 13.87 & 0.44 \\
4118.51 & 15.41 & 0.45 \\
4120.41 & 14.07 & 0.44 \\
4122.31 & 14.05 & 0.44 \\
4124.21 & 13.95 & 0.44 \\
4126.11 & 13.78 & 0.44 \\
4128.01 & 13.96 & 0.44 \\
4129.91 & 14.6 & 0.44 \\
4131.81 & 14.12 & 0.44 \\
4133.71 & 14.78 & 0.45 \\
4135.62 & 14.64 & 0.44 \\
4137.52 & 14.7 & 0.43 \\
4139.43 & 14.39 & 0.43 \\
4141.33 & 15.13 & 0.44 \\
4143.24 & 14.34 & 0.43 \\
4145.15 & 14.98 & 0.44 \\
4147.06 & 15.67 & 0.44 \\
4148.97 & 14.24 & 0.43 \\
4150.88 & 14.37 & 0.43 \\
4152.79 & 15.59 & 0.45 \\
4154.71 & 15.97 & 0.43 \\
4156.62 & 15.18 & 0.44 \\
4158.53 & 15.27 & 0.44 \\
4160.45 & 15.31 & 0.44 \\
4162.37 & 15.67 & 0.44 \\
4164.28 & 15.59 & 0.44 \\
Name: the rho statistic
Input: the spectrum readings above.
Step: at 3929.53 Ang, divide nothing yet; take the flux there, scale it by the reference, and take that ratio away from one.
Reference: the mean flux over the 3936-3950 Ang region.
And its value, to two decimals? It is -0.04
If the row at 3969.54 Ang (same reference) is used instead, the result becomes 0.06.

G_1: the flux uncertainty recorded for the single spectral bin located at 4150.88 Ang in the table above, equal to 0.43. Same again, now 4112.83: 0.45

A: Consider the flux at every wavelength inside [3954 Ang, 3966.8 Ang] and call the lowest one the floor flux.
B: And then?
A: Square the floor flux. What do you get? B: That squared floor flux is 241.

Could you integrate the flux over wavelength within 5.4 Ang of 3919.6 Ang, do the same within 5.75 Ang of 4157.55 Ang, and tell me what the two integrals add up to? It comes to 359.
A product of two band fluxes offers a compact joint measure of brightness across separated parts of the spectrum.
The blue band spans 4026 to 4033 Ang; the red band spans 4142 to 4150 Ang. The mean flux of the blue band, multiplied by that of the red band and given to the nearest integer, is 209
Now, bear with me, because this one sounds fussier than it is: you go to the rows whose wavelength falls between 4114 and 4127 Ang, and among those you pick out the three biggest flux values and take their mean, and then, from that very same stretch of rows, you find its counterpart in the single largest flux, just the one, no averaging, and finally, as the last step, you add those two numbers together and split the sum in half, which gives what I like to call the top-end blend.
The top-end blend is 15.1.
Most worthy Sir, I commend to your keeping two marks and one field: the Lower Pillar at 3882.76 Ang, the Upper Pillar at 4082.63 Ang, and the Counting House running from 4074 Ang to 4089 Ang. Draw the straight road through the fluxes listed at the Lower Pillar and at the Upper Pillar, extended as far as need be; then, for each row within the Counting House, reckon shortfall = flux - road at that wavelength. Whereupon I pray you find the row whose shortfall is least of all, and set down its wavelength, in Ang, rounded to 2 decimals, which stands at 4075.12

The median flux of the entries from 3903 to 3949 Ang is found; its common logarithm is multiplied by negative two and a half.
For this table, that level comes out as -3.01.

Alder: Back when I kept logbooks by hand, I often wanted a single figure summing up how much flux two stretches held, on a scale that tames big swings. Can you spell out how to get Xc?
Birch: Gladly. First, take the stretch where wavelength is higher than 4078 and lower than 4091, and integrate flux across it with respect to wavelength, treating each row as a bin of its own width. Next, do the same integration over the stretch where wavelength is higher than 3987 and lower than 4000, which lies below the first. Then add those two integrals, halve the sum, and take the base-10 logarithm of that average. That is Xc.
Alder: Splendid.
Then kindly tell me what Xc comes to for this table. 2.30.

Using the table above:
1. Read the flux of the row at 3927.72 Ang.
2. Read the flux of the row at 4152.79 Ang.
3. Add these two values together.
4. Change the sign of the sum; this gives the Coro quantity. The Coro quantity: -31.4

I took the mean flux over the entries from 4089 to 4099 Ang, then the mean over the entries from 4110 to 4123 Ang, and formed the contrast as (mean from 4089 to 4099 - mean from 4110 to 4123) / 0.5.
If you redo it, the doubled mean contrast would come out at -0.2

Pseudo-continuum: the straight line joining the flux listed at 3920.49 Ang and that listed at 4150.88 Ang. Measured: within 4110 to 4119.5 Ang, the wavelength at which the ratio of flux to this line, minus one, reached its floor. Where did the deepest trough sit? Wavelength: 4116.62 Ang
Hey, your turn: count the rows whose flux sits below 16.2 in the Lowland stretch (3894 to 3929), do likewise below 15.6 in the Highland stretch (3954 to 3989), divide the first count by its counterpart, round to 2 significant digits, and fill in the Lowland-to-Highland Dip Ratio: 2.0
